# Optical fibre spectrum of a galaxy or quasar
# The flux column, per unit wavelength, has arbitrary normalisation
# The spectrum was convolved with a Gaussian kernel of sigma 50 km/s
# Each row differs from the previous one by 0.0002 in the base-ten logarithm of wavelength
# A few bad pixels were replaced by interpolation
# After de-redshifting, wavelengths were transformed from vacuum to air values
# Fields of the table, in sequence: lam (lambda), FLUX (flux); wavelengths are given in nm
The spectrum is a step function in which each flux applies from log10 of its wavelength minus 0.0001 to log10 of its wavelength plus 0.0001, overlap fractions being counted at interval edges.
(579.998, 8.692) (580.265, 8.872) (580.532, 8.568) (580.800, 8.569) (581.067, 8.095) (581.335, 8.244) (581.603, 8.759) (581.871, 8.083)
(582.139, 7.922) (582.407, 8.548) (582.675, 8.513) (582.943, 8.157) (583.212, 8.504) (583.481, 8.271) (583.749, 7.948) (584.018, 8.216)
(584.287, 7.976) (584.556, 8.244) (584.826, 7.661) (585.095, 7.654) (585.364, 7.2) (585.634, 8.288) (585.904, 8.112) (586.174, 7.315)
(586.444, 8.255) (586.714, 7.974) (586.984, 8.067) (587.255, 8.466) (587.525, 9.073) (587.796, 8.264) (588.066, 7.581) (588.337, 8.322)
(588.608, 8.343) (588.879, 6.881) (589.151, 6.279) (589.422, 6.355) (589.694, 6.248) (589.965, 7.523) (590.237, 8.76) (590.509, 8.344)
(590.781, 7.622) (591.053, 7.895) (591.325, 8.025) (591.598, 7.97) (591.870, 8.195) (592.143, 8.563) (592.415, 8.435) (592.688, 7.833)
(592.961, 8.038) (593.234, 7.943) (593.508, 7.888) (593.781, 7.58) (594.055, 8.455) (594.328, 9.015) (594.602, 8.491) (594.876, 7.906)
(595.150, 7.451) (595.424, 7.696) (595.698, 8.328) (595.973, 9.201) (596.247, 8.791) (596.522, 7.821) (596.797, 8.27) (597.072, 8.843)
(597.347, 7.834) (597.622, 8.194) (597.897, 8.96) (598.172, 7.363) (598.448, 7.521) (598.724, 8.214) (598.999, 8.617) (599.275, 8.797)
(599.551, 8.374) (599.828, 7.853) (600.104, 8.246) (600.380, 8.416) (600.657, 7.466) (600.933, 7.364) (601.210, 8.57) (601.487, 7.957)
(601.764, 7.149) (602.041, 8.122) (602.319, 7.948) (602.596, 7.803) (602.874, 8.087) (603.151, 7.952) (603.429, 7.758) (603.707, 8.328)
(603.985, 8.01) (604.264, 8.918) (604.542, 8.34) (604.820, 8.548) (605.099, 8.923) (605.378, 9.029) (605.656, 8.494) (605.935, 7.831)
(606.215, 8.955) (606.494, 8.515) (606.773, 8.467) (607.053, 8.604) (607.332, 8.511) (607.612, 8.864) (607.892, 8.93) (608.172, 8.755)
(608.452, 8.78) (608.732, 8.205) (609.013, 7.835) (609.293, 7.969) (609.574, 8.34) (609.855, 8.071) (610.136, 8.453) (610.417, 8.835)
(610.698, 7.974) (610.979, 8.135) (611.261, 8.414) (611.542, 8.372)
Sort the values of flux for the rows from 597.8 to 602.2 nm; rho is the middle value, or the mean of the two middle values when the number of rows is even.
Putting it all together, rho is 8.17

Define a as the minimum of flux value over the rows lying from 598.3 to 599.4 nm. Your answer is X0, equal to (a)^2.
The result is 56.6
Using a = 7.521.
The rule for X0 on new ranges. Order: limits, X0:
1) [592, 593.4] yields 61.4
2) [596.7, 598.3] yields 54.2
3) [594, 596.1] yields 55.5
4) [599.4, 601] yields 54.2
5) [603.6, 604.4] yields 64.2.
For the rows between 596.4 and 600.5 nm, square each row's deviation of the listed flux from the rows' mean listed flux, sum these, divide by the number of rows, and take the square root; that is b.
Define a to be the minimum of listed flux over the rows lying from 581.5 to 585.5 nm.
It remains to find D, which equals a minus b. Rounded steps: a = 7.2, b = 0.46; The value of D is 6.7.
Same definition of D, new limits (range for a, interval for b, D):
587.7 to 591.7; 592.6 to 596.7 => 5.7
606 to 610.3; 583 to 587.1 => 7.5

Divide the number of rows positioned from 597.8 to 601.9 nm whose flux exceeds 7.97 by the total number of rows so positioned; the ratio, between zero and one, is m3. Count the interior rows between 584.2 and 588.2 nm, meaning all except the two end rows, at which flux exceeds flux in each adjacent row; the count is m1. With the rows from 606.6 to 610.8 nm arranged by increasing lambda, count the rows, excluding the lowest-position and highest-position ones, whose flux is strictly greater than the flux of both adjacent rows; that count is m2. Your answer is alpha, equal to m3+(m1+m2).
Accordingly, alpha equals 9.53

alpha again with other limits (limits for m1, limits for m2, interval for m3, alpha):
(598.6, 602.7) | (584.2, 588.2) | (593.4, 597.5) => 8.53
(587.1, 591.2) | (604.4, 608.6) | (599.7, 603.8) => 8.40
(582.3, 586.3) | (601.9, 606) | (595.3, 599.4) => 8.67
